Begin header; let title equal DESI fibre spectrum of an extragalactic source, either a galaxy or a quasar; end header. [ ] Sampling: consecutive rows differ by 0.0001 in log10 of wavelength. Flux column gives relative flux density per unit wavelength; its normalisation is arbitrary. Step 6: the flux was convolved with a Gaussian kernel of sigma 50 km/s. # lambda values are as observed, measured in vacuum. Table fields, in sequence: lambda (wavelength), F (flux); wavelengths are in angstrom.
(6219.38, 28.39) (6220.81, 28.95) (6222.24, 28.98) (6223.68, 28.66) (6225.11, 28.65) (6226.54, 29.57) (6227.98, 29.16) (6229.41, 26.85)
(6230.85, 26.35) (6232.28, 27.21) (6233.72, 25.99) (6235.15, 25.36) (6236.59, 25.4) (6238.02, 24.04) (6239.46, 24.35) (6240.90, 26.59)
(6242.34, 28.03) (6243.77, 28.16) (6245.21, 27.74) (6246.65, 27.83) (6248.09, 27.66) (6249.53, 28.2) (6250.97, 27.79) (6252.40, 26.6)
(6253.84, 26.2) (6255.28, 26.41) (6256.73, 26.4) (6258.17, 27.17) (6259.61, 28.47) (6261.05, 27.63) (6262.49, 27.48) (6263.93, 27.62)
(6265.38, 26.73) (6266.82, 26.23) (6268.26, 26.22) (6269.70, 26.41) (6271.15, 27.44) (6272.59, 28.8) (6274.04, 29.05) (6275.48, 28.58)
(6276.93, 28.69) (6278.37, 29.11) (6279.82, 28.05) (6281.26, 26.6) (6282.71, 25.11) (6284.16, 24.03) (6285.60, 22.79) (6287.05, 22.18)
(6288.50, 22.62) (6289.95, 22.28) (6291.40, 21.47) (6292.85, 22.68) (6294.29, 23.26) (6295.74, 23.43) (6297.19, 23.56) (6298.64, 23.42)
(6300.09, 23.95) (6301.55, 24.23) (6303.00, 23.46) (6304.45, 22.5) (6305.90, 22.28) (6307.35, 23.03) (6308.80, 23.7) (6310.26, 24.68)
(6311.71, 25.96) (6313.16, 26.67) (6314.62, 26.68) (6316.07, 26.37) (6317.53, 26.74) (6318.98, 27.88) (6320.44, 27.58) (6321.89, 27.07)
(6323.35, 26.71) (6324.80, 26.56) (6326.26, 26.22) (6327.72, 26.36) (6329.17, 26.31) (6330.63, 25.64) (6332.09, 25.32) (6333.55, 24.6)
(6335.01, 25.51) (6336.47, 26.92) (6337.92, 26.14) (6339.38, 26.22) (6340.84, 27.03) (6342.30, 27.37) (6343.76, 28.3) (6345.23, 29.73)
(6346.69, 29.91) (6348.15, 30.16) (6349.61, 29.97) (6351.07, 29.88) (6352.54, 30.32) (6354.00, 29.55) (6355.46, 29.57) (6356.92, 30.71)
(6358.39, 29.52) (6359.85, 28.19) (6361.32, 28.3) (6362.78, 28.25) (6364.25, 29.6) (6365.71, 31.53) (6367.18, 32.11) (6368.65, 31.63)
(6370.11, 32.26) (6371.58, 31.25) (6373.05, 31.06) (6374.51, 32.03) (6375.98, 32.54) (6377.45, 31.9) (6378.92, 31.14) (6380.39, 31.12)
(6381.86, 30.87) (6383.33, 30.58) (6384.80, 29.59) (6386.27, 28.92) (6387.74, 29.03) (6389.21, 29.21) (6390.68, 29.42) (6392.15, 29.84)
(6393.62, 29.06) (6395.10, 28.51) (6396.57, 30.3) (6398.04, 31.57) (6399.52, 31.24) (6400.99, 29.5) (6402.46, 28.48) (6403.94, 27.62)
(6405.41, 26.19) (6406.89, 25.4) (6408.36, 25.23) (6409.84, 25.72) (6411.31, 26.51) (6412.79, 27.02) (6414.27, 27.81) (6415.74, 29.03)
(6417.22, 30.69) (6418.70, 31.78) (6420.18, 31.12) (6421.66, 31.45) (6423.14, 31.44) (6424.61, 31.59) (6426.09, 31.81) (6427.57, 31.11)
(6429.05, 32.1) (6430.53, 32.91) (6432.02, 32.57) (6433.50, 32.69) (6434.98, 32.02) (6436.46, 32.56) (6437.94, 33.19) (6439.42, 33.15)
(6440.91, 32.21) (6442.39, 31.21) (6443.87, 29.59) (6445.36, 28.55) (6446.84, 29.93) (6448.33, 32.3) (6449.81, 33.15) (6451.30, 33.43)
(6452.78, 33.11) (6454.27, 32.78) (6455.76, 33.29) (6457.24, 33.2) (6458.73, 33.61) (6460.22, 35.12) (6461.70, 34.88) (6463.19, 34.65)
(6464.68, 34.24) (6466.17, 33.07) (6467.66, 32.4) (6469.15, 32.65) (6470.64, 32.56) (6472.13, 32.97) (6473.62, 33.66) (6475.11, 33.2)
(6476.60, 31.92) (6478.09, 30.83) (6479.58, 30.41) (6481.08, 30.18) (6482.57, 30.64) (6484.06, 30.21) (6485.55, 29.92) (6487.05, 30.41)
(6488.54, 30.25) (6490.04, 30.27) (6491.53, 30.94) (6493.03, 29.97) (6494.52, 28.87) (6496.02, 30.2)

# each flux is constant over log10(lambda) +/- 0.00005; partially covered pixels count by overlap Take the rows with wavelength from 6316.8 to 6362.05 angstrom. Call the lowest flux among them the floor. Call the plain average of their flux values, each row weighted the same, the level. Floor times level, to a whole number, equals 683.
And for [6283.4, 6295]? 487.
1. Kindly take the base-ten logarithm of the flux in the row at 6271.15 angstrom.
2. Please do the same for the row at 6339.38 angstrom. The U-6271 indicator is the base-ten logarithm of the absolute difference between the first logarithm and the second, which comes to -1.70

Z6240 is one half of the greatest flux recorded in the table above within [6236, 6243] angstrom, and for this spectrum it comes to 14.0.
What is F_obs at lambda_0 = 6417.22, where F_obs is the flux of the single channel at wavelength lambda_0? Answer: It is 30.69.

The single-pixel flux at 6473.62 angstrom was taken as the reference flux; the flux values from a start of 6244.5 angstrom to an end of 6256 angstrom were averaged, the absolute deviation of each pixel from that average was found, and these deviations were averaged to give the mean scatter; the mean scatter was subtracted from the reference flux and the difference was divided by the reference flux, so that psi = 0.98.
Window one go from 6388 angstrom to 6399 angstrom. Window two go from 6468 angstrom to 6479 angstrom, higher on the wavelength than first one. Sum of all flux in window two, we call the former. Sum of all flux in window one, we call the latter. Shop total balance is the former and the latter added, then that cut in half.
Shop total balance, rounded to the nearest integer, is 218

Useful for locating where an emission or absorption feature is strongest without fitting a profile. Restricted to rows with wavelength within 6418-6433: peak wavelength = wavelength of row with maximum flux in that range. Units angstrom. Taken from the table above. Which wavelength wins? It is 6430.53 angstrom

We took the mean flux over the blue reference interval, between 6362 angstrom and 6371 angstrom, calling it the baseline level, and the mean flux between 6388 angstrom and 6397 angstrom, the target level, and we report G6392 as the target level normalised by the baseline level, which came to 0.95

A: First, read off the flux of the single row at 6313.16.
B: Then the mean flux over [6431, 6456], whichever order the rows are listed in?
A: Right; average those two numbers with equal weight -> 29.4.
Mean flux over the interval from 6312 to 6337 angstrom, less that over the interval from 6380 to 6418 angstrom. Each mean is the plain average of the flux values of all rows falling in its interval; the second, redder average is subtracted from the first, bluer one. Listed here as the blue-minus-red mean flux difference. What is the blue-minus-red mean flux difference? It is -2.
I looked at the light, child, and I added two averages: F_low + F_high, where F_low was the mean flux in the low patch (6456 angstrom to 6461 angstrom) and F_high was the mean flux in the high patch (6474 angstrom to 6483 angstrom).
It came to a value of 65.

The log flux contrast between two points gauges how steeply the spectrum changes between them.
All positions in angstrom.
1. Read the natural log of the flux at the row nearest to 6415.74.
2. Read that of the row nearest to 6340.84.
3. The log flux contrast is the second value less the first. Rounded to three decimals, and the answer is -0.071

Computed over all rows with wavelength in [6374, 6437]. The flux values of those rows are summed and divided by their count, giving 30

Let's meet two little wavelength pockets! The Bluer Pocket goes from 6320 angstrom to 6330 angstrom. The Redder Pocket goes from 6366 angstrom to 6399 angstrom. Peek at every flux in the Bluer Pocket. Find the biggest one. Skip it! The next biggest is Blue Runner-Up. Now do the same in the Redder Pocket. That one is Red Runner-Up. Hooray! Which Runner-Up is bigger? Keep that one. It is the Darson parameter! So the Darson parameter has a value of 32.3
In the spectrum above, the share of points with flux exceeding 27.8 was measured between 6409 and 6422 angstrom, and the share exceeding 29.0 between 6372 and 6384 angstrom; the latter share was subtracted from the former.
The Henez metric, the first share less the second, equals -0.33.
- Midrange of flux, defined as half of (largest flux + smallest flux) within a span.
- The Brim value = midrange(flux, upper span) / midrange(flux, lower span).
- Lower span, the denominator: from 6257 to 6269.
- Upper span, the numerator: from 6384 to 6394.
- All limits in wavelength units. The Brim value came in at 1.07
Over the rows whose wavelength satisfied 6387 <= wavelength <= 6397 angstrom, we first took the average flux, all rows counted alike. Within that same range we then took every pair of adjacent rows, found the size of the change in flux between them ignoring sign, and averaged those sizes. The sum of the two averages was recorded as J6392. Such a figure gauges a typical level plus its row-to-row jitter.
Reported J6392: 30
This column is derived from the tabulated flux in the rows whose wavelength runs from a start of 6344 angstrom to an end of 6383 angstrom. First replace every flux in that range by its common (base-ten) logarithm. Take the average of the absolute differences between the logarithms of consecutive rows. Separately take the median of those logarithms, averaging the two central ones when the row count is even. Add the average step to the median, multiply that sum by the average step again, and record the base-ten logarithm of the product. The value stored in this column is -1.89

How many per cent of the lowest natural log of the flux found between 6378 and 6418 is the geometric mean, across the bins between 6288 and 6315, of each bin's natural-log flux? 98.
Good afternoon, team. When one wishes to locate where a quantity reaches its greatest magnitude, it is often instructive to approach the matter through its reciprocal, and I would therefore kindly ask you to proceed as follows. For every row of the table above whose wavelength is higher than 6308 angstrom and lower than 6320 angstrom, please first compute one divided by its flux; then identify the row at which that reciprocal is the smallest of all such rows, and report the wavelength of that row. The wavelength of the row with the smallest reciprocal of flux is 6318.98 angstrom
